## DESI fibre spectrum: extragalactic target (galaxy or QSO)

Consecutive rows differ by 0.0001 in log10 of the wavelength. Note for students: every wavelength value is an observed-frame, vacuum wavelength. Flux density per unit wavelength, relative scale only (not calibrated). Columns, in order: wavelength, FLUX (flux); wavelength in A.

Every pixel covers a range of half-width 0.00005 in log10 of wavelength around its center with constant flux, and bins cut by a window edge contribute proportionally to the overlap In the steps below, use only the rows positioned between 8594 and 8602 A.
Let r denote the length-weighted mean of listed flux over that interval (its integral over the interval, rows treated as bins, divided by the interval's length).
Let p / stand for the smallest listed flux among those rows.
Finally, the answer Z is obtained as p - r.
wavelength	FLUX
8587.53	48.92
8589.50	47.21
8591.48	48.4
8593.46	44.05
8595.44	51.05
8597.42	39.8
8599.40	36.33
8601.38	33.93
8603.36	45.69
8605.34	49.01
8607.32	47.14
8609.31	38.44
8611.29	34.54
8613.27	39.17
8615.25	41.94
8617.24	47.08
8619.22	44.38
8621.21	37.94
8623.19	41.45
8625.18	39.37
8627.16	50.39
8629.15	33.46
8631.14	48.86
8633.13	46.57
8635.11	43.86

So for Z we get -6.8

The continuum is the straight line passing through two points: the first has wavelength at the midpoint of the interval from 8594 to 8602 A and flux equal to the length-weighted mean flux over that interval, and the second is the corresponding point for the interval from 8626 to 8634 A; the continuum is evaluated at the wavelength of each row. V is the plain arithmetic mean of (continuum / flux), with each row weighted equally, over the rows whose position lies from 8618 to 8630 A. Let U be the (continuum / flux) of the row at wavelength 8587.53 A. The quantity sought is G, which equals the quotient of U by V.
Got 0.74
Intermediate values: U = 0.81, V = 1.09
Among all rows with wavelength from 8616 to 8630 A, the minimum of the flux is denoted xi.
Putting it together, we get 33.46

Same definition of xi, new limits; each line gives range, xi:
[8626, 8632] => 33.46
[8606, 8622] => 34.54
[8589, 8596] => 44.05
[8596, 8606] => 33.93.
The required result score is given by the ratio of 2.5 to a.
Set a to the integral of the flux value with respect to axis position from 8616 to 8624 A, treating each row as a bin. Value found 0.007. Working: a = 342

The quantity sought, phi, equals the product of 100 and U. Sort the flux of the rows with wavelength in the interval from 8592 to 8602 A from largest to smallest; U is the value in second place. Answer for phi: 4405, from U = 44.05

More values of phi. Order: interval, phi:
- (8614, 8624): 4438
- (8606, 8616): 4194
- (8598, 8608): 4714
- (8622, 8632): 4886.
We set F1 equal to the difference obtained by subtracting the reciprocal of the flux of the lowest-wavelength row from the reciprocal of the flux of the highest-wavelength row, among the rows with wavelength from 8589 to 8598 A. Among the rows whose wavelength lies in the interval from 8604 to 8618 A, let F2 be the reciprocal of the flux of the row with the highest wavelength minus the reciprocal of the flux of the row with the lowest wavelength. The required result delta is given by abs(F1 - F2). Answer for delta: 0.0031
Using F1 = 0.004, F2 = 0.0008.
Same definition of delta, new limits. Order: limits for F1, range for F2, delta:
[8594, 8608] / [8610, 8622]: 0.0042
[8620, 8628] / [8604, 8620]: 0.0086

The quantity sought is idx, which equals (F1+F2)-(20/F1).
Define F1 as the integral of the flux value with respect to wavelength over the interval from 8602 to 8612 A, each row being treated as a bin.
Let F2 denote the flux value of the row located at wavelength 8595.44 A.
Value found 480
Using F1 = 429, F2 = 51.05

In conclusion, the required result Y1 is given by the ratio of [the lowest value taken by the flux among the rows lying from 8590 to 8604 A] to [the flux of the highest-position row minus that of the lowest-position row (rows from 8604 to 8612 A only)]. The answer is -2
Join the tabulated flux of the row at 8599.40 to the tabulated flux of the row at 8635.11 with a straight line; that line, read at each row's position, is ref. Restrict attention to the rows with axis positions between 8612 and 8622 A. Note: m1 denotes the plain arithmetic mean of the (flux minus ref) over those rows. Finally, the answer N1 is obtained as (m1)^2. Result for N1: 4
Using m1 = 2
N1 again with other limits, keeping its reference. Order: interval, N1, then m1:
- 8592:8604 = 32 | 6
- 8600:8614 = 10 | 3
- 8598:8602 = 2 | -1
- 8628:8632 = 3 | -2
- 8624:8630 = 1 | -1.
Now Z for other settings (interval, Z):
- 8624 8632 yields -9.4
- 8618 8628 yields -4.8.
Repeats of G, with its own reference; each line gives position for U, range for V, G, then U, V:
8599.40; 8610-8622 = 1.06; 1.13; 1.06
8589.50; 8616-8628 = 0.83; 0.84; 1.02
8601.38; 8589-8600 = 1.32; 1.21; 0.92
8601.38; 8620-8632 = 1.13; 1.21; 1.08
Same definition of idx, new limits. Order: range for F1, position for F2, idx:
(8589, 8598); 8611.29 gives 451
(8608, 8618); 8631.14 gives 452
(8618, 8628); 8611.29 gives 462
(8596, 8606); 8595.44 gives 462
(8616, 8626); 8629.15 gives 454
